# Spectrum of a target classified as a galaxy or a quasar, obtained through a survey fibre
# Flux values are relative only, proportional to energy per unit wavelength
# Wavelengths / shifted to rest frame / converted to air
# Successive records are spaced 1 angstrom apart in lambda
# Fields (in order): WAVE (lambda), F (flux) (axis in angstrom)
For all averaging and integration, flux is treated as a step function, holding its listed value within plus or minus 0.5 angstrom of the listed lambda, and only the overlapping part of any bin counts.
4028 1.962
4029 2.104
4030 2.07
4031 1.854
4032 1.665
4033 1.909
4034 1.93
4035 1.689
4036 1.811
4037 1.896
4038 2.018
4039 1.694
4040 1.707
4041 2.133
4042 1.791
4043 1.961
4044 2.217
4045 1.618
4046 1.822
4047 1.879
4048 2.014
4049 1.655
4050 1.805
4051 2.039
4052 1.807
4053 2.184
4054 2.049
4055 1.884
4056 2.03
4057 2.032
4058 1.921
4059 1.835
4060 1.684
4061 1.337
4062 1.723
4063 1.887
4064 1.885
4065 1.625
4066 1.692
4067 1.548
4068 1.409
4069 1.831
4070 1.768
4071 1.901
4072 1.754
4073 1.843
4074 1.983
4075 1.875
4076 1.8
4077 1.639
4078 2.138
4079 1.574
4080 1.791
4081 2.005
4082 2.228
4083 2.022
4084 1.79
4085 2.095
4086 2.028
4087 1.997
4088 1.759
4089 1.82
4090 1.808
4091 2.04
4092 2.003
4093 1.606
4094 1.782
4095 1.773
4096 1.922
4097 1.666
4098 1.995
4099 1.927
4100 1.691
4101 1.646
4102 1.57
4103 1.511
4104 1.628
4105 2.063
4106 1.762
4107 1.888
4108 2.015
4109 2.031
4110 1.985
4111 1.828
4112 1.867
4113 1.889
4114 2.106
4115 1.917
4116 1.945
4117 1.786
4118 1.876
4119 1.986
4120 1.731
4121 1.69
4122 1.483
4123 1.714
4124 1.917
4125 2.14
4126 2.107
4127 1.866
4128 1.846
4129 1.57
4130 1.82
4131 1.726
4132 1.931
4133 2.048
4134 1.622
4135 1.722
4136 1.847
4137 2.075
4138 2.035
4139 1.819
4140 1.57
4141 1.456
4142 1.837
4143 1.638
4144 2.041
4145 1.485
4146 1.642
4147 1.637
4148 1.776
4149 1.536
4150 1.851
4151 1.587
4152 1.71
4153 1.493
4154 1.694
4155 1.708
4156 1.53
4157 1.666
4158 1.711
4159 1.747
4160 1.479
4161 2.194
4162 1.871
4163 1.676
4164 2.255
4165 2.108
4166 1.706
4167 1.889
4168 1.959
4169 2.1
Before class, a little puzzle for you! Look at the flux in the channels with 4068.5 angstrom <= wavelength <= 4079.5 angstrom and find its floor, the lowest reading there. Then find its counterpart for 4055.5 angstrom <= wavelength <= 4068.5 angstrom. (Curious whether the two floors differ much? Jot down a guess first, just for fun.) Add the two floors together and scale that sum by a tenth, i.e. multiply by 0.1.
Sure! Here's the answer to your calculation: 0.291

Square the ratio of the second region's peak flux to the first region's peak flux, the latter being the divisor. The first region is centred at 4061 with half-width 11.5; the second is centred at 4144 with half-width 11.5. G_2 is 0.903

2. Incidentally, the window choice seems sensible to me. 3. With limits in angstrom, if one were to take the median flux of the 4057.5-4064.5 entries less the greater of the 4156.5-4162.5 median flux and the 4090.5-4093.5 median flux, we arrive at -0.17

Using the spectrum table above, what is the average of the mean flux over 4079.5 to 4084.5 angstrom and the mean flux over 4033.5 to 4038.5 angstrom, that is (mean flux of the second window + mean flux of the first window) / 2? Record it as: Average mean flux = 1.92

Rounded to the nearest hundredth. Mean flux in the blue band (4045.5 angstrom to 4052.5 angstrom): 1.86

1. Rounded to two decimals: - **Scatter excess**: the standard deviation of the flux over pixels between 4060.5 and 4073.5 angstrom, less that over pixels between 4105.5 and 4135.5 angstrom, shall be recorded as 0.02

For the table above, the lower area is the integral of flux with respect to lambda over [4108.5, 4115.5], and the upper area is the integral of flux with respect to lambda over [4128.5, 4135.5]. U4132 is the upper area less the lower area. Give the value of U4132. -1.2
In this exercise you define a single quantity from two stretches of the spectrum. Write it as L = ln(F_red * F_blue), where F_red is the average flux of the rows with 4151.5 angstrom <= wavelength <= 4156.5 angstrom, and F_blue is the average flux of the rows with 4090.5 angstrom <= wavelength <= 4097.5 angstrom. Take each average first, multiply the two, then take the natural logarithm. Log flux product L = 1.09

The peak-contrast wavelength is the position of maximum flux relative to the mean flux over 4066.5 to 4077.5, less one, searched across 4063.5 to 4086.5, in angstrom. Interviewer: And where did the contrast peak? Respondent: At 4082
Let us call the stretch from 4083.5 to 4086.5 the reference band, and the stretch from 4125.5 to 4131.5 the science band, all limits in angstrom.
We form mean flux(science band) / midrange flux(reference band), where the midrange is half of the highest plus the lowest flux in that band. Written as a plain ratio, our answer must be 0.94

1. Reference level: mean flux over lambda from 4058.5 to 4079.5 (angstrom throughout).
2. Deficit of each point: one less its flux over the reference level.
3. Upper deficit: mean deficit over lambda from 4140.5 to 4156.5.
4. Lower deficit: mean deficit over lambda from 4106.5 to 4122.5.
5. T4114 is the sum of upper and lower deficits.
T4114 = -0.02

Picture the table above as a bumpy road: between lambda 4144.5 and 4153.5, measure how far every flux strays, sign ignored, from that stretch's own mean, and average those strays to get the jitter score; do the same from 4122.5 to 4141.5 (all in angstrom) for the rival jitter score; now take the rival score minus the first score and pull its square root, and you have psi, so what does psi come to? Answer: 0.24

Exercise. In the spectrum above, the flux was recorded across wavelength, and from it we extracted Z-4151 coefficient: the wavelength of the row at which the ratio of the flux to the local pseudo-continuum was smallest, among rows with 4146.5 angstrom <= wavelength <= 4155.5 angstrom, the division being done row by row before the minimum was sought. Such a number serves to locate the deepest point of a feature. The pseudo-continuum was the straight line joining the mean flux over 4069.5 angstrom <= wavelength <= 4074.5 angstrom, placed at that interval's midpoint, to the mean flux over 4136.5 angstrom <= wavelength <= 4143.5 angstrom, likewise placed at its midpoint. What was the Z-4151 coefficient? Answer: 4153 angstrom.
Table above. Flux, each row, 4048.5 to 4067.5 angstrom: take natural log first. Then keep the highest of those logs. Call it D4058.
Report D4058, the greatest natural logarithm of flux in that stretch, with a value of 0.781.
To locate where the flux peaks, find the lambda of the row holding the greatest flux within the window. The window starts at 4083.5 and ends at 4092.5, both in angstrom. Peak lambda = 4085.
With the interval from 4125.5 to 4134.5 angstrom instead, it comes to 4126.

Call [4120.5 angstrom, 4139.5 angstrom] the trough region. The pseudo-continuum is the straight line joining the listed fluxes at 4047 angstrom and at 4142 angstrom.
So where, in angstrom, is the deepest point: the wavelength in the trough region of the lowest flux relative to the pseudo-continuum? 4122 angstrom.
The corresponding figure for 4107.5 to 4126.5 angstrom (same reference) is 4122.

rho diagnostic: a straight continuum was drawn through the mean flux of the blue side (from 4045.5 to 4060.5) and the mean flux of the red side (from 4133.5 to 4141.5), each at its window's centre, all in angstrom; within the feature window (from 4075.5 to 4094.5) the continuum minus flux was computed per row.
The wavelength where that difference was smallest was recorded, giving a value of 4082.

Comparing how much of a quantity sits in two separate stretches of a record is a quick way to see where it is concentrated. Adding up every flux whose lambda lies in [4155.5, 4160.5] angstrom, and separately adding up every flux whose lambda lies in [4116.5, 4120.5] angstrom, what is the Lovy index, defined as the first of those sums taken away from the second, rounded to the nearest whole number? -1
